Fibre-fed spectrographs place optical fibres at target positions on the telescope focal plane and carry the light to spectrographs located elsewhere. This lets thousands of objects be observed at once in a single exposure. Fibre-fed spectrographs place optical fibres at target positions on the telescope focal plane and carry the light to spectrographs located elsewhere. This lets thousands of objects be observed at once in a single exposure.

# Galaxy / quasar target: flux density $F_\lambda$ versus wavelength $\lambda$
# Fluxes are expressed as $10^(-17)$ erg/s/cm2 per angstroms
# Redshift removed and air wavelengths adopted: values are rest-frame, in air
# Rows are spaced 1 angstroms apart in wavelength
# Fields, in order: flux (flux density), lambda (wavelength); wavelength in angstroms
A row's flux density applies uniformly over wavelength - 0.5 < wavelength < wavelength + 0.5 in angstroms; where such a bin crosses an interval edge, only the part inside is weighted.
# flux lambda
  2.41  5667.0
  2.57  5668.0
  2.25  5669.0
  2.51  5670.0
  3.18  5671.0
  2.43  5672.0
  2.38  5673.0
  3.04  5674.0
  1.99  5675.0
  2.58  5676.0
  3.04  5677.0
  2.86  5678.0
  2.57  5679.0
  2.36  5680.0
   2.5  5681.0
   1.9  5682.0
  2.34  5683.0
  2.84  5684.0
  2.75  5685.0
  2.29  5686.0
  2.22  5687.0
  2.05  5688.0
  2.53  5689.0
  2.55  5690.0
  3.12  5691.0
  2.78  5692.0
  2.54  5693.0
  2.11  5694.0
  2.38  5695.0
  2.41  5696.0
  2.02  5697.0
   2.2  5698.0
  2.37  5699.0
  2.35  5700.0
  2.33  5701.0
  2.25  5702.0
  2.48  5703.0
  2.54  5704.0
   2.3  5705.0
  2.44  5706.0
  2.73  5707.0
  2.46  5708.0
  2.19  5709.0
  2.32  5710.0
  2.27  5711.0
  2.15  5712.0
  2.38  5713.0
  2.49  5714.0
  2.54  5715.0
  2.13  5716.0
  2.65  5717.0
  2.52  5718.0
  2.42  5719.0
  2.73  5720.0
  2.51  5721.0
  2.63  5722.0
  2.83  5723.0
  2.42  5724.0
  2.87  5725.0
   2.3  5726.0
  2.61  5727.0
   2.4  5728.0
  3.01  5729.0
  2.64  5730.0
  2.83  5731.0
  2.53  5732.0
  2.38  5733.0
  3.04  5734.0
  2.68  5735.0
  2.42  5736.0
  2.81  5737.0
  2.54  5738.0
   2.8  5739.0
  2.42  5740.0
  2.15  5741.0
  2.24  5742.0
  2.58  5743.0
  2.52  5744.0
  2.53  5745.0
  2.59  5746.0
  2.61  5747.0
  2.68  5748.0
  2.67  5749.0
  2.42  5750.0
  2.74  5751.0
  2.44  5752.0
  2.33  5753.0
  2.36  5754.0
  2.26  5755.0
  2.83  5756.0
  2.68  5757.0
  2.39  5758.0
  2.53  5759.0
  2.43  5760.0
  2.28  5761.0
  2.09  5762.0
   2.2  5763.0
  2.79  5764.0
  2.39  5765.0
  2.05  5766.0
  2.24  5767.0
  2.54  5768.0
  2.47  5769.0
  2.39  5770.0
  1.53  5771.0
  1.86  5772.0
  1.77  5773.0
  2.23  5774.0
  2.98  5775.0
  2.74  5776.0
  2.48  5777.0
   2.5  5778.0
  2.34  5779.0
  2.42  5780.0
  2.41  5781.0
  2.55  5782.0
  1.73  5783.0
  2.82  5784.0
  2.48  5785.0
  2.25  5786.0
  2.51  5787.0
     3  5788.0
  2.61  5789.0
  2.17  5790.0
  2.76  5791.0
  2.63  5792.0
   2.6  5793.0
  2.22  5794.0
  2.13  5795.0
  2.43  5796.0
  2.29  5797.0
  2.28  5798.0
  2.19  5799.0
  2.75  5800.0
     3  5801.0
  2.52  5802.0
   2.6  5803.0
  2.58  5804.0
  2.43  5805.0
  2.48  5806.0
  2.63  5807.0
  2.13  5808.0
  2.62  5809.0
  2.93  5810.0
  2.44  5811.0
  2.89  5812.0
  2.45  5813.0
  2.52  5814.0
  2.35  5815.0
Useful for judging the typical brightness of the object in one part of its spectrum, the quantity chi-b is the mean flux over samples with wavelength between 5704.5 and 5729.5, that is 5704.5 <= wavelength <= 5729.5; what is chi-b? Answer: 2.49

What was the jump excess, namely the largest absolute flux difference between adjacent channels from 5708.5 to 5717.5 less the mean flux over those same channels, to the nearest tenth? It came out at -1.8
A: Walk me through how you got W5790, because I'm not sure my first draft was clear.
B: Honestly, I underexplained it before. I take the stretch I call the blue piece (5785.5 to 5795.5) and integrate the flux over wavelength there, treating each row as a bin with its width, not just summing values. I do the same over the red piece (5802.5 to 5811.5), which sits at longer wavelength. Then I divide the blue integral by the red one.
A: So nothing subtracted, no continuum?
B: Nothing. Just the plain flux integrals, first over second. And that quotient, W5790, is 1.1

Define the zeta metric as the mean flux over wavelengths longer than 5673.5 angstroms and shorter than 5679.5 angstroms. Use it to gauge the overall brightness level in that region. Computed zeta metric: 2.68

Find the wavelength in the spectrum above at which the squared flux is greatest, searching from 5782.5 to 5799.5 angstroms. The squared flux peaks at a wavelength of 5788.0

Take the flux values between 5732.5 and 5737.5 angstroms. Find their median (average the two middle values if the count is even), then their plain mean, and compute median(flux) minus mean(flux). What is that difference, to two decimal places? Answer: 0.01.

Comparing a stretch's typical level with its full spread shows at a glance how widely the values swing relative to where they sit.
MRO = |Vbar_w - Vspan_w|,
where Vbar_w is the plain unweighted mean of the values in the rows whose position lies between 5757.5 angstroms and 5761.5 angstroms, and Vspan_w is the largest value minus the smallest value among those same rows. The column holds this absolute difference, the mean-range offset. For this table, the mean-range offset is 2.16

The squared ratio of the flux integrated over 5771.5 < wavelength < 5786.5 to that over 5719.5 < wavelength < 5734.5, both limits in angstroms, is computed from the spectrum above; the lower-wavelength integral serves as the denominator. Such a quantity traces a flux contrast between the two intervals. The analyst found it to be 0.80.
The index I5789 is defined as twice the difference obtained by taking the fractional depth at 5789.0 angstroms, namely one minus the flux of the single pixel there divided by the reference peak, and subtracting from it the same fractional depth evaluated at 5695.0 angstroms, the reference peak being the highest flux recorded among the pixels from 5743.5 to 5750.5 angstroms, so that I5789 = -0.17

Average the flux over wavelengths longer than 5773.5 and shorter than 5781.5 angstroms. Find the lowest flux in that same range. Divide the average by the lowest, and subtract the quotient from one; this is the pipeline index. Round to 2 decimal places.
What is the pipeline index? -0.13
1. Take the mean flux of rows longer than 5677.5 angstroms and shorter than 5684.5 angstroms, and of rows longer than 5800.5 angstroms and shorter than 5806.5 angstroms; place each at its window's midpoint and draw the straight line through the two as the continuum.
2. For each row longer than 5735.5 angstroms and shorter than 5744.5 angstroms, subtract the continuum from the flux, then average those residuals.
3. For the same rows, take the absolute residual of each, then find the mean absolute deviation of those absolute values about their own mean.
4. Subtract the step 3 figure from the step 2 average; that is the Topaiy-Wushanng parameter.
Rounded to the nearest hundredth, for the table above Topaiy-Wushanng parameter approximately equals -0.16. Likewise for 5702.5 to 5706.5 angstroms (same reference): -0.13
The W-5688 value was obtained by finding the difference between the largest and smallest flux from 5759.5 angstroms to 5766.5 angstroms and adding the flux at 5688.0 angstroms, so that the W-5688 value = 2.79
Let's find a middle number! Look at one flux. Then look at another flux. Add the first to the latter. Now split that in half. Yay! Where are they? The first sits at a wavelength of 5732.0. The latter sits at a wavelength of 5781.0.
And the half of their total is 2.47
